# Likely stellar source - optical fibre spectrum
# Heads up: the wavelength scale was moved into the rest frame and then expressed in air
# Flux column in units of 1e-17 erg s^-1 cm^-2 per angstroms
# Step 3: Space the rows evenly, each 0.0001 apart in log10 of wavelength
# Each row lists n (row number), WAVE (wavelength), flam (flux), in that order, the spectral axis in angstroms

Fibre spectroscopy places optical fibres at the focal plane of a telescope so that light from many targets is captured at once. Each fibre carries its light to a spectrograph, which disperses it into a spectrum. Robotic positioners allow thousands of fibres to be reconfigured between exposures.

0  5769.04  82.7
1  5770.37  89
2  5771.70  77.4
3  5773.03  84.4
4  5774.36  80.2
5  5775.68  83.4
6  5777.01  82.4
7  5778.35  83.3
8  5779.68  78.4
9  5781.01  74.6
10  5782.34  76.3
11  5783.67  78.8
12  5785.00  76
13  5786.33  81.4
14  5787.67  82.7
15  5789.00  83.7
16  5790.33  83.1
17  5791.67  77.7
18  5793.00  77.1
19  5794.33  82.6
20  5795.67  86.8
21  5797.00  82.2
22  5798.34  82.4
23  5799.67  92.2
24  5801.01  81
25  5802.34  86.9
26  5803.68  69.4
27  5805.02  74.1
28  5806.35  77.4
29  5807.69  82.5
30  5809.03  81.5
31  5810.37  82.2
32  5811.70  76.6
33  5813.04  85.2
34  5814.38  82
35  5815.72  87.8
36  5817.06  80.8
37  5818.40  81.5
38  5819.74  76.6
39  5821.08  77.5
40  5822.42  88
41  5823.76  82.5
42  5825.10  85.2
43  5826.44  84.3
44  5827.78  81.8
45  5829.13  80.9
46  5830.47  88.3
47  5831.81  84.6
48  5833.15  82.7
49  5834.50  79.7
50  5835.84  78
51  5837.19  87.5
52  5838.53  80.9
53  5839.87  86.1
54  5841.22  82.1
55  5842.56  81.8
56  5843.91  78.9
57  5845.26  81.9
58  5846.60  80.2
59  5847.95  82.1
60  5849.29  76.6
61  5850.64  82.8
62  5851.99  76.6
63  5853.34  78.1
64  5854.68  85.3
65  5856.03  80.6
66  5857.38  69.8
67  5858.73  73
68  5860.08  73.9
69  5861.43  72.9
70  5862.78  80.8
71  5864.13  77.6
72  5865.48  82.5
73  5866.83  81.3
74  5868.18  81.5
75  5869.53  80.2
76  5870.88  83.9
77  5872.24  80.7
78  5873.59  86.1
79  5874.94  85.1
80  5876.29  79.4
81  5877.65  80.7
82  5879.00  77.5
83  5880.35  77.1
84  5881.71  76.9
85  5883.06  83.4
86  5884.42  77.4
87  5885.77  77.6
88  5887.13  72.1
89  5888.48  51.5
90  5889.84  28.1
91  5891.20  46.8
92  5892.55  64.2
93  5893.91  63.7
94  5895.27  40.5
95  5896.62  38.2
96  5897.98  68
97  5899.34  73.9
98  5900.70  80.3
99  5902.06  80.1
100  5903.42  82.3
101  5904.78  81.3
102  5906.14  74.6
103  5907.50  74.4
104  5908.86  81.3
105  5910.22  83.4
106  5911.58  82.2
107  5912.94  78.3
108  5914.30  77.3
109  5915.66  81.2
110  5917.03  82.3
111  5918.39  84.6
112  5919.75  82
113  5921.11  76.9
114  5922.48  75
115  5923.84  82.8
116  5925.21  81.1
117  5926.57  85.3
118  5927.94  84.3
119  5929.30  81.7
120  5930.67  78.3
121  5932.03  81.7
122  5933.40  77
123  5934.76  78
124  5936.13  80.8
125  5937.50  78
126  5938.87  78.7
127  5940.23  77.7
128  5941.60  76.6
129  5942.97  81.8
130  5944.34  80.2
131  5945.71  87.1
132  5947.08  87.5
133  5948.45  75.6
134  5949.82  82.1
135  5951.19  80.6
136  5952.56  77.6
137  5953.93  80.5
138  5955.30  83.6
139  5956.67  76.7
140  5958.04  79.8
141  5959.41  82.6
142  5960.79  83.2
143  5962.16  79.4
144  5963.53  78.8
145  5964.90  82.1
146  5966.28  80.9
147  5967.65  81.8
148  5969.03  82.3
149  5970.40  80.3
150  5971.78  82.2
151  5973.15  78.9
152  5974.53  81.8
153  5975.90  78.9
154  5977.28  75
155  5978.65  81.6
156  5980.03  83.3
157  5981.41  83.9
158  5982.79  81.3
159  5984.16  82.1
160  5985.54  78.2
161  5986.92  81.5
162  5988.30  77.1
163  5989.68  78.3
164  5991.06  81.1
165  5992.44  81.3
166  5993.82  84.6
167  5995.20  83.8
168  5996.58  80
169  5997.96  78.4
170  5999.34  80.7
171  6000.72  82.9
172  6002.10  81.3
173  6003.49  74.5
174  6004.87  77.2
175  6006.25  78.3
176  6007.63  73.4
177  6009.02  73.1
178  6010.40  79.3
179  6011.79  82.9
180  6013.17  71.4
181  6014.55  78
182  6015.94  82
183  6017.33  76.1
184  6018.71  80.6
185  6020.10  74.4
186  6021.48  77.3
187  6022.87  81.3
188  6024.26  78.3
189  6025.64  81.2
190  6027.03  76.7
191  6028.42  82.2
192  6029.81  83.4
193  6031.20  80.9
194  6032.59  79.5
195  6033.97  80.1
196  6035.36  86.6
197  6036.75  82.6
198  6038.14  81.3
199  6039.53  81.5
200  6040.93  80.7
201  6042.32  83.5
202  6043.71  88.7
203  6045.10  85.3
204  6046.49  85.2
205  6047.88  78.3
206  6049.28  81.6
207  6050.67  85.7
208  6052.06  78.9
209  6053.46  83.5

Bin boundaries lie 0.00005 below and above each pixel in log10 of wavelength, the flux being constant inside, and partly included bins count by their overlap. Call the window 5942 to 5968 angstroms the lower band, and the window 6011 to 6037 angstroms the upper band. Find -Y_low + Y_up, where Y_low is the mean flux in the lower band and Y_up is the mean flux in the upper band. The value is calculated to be -1.4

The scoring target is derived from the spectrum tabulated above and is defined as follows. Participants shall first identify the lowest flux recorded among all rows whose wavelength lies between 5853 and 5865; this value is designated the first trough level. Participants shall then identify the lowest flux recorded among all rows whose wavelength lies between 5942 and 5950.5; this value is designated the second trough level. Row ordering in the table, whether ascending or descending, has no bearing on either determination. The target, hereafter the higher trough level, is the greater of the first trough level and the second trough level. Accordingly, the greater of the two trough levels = 75.6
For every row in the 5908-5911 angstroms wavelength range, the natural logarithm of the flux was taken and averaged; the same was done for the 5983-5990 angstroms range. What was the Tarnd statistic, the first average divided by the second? 1.01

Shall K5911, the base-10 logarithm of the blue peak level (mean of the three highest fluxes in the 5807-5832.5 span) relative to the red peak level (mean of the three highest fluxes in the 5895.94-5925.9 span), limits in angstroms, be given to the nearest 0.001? 0.022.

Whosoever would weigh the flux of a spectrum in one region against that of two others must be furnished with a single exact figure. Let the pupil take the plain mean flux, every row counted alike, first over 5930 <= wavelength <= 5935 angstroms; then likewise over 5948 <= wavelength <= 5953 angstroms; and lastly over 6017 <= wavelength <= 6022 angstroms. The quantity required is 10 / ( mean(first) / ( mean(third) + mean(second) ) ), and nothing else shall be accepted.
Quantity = 19.82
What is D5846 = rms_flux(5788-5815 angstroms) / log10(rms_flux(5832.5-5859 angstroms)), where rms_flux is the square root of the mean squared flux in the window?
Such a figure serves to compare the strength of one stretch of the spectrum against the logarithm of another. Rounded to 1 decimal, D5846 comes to 42.8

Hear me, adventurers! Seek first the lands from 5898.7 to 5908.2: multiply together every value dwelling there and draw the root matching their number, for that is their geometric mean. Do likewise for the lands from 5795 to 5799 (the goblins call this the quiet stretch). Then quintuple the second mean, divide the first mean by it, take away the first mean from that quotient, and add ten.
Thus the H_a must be -68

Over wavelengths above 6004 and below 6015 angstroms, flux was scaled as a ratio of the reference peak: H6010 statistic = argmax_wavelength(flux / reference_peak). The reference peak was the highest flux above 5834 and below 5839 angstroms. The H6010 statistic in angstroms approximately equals 6011.79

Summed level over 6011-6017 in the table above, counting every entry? 314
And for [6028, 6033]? 326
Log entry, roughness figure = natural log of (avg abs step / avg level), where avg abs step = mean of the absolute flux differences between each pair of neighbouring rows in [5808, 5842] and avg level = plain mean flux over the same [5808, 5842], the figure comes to -3.0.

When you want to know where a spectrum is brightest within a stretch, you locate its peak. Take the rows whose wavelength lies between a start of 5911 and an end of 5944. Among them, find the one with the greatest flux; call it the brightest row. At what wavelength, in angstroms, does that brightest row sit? 5926.57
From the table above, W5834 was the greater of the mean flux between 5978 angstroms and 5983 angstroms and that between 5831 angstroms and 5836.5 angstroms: 82.5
